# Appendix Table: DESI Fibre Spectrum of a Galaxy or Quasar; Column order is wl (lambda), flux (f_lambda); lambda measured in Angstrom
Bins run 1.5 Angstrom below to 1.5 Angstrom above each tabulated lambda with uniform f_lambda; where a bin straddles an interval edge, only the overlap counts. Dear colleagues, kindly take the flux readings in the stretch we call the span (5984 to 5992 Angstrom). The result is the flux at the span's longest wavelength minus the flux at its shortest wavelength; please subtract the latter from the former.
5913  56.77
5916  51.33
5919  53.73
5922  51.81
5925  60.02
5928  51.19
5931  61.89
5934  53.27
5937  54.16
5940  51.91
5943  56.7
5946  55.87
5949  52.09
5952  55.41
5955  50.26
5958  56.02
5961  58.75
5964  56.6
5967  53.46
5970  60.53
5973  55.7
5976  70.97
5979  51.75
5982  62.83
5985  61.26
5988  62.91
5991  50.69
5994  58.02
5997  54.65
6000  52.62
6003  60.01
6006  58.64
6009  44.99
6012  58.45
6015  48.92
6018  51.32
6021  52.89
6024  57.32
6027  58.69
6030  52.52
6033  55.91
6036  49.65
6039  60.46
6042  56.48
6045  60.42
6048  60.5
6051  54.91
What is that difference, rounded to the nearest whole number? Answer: -11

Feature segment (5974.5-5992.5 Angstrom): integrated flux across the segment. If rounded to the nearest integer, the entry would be 1081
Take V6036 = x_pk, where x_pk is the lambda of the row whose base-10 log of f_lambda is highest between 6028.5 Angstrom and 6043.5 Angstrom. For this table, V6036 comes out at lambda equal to 6039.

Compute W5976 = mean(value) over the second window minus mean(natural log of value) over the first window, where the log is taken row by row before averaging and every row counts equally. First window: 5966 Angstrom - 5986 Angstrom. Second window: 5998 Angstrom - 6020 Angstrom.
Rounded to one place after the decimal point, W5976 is 49.5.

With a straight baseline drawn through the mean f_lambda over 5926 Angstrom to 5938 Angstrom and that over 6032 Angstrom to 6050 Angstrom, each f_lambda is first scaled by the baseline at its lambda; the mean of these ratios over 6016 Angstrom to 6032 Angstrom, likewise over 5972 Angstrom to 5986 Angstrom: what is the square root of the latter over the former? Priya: 1.06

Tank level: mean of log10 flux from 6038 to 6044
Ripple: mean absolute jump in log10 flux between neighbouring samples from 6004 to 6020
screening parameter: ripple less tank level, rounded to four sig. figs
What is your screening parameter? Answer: -1.685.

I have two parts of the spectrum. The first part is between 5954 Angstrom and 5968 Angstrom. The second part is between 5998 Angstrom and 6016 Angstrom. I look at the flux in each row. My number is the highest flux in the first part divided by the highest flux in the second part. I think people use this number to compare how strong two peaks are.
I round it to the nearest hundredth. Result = 0.98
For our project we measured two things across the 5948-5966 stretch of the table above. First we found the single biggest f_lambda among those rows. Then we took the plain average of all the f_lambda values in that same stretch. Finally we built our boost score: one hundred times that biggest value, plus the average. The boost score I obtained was 5930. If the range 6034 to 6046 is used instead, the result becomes 6103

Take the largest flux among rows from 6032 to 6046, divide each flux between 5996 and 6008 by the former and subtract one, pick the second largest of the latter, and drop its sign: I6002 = 0.030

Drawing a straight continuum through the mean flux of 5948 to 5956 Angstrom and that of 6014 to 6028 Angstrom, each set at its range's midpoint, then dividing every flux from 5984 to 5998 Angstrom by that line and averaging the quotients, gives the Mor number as 1.08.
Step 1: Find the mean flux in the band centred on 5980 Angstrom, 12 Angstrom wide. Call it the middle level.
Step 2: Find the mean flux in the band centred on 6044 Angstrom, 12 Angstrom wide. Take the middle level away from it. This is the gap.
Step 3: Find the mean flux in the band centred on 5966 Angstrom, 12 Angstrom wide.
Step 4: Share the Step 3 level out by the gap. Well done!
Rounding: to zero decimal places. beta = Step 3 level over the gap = -26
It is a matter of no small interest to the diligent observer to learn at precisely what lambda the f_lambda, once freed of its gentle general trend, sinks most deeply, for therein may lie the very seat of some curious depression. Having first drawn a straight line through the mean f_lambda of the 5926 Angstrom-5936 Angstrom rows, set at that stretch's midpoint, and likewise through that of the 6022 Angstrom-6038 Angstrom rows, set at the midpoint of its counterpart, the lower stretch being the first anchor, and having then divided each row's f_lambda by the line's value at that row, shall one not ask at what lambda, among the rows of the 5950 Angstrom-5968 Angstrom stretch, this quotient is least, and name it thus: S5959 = 5955 Angstrom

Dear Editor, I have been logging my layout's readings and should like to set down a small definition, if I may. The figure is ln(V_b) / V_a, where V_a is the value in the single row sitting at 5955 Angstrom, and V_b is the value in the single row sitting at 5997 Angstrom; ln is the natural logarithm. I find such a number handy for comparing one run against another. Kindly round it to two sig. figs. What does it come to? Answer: 0.080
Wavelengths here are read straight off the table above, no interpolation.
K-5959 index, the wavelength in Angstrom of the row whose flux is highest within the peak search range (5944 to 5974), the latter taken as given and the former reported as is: 5970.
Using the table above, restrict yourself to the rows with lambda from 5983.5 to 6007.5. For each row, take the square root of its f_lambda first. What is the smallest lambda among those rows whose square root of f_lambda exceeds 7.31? 5985 Angstrom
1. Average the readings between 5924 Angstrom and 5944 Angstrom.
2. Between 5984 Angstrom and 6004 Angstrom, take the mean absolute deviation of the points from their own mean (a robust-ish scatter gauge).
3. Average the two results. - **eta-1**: 29.7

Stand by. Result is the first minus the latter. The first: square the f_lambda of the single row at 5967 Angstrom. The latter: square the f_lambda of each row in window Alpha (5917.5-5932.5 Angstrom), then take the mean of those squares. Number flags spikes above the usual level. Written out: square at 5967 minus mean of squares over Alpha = -267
